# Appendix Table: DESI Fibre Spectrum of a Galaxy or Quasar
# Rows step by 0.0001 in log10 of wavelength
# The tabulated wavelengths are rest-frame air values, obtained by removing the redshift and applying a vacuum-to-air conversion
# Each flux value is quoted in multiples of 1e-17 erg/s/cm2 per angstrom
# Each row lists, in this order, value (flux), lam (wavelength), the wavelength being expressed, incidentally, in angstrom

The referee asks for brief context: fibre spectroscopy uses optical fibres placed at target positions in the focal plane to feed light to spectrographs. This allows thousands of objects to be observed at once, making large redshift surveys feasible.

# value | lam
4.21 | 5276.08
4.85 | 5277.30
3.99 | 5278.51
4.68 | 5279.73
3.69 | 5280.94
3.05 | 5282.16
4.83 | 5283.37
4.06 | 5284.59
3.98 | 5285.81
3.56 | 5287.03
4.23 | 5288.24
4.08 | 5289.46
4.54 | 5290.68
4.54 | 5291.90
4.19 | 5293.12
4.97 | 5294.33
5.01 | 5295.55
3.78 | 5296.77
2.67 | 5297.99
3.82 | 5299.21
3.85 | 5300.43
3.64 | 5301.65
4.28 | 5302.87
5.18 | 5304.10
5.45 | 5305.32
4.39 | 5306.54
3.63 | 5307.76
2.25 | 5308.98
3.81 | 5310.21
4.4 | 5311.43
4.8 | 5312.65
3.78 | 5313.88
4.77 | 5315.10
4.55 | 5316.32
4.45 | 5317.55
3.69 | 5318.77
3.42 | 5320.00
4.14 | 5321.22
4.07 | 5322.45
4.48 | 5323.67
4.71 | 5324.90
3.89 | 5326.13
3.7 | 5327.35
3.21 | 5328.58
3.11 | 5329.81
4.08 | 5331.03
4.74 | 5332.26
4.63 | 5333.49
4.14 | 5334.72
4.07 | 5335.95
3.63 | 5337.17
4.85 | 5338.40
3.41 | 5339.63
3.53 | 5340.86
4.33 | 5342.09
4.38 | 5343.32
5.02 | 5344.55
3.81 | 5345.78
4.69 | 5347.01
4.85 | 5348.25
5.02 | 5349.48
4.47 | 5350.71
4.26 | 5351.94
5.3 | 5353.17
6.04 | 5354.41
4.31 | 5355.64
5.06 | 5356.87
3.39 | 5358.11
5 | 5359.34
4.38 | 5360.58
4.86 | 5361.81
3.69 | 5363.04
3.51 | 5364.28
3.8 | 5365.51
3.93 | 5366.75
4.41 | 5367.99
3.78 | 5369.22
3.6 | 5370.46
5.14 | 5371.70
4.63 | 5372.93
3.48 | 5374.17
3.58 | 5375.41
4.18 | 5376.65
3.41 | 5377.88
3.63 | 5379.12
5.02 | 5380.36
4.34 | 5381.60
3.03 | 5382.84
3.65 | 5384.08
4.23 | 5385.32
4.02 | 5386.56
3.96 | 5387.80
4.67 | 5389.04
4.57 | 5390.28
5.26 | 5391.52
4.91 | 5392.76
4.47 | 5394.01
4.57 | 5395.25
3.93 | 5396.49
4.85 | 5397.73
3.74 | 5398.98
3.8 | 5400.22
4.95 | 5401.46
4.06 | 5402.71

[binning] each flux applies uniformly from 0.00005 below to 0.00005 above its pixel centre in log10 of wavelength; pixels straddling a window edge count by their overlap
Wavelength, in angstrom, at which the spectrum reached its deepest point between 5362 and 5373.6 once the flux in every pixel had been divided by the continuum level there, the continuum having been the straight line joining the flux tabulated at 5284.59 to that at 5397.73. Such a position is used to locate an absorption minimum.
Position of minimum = 5364.28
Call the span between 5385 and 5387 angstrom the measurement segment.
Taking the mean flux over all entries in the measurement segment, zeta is 4.12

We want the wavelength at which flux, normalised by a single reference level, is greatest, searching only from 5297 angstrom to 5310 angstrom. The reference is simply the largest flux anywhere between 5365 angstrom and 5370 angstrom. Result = 5305.32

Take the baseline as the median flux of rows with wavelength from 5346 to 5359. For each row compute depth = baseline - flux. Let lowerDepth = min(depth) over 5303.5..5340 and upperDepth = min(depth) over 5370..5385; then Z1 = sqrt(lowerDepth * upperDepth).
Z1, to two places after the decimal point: 0.50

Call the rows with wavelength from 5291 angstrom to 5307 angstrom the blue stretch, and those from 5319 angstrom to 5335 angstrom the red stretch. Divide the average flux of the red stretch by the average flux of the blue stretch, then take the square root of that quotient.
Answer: 0.97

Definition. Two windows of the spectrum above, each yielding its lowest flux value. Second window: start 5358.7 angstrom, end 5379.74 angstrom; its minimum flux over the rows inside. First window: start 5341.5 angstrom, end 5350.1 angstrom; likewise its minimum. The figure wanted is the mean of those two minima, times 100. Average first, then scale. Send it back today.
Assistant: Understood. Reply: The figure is 361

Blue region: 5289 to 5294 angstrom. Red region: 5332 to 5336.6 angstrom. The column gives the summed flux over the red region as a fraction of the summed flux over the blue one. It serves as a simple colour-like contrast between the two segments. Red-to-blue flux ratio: 1.01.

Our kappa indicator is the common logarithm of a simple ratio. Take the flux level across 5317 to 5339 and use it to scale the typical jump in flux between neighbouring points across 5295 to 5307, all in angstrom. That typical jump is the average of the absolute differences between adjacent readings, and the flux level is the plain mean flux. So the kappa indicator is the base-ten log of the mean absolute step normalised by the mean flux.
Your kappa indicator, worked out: -0.74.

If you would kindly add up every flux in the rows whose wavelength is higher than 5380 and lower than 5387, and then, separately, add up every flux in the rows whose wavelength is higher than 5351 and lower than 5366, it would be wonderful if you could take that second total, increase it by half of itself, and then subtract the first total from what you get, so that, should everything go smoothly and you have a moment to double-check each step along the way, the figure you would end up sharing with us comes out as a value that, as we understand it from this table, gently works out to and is 56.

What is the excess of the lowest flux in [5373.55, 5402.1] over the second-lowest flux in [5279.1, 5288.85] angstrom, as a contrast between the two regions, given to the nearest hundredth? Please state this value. -0.53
